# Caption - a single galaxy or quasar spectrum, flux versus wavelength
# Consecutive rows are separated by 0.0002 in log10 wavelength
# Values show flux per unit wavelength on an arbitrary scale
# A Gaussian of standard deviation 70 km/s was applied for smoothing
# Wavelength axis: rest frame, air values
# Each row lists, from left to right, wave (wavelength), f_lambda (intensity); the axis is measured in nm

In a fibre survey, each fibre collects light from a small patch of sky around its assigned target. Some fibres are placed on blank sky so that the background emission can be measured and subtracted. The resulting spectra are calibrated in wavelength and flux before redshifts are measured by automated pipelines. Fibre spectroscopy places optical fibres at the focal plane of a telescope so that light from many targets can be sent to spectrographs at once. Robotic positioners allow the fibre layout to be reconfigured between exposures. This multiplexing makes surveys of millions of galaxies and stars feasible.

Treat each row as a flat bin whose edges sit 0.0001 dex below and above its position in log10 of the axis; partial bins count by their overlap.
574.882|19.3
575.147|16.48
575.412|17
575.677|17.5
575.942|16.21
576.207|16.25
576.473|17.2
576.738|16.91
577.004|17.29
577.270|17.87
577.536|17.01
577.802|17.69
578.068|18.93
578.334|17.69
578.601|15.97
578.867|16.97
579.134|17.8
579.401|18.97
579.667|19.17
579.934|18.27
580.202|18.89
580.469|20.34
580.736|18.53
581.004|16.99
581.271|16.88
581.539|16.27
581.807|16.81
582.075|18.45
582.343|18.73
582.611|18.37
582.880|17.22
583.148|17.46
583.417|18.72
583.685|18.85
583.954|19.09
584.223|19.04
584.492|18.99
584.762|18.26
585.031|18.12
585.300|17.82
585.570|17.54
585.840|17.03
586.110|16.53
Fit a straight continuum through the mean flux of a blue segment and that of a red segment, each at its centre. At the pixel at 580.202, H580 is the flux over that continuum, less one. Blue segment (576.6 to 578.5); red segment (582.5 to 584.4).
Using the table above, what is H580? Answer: 0.05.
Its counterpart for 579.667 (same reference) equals 0.07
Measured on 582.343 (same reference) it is 0.03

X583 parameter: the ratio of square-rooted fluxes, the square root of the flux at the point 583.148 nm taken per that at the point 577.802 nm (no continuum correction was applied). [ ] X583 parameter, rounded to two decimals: 0.99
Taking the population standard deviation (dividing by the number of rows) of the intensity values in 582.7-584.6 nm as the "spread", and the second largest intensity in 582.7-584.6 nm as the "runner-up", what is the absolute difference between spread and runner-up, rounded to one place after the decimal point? 18.3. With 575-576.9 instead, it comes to 16.7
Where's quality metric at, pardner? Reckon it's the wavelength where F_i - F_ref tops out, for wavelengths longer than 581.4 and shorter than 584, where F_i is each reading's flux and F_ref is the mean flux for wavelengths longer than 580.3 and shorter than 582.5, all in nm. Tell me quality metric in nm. 583.954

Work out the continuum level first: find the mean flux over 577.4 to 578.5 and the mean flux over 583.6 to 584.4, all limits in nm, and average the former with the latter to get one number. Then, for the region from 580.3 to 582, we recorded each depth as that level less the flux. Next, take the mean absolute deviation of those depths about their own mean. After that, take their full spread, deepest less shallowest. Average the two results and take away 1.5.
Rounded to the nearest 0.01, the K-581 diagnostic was 1.13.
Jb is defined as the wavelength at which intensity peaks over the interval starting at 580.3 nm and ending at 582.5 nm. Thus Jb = 580.469 nm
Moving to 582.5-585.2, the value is 583.954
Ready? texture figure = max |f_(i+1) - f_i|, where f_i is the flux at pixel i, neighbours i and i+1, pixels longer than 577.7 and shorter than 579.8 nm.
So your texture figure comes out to 1.7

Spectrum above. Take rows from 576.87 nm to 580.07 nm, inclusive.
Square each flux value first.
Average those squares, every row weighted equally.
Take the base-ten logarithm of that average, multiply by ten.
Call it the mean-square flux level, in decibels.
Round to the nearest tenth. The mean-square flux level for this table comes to 25.0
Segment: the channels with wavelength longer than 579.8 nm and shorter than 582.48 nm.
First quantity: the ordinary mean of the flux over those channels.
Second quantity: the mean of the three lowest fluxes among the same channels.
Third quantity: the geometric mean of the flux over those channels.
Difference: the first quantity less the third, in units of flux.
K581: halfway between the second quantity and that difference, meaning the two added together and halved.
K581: 8.35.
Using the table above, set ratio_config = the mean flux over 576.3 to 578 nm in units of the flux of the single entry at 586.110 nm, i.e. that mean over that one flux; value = 1.05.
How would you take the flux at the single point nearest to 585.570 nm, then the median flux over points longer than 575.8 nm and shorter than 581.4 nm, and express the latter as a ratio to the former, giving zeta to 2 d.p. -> 1.01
